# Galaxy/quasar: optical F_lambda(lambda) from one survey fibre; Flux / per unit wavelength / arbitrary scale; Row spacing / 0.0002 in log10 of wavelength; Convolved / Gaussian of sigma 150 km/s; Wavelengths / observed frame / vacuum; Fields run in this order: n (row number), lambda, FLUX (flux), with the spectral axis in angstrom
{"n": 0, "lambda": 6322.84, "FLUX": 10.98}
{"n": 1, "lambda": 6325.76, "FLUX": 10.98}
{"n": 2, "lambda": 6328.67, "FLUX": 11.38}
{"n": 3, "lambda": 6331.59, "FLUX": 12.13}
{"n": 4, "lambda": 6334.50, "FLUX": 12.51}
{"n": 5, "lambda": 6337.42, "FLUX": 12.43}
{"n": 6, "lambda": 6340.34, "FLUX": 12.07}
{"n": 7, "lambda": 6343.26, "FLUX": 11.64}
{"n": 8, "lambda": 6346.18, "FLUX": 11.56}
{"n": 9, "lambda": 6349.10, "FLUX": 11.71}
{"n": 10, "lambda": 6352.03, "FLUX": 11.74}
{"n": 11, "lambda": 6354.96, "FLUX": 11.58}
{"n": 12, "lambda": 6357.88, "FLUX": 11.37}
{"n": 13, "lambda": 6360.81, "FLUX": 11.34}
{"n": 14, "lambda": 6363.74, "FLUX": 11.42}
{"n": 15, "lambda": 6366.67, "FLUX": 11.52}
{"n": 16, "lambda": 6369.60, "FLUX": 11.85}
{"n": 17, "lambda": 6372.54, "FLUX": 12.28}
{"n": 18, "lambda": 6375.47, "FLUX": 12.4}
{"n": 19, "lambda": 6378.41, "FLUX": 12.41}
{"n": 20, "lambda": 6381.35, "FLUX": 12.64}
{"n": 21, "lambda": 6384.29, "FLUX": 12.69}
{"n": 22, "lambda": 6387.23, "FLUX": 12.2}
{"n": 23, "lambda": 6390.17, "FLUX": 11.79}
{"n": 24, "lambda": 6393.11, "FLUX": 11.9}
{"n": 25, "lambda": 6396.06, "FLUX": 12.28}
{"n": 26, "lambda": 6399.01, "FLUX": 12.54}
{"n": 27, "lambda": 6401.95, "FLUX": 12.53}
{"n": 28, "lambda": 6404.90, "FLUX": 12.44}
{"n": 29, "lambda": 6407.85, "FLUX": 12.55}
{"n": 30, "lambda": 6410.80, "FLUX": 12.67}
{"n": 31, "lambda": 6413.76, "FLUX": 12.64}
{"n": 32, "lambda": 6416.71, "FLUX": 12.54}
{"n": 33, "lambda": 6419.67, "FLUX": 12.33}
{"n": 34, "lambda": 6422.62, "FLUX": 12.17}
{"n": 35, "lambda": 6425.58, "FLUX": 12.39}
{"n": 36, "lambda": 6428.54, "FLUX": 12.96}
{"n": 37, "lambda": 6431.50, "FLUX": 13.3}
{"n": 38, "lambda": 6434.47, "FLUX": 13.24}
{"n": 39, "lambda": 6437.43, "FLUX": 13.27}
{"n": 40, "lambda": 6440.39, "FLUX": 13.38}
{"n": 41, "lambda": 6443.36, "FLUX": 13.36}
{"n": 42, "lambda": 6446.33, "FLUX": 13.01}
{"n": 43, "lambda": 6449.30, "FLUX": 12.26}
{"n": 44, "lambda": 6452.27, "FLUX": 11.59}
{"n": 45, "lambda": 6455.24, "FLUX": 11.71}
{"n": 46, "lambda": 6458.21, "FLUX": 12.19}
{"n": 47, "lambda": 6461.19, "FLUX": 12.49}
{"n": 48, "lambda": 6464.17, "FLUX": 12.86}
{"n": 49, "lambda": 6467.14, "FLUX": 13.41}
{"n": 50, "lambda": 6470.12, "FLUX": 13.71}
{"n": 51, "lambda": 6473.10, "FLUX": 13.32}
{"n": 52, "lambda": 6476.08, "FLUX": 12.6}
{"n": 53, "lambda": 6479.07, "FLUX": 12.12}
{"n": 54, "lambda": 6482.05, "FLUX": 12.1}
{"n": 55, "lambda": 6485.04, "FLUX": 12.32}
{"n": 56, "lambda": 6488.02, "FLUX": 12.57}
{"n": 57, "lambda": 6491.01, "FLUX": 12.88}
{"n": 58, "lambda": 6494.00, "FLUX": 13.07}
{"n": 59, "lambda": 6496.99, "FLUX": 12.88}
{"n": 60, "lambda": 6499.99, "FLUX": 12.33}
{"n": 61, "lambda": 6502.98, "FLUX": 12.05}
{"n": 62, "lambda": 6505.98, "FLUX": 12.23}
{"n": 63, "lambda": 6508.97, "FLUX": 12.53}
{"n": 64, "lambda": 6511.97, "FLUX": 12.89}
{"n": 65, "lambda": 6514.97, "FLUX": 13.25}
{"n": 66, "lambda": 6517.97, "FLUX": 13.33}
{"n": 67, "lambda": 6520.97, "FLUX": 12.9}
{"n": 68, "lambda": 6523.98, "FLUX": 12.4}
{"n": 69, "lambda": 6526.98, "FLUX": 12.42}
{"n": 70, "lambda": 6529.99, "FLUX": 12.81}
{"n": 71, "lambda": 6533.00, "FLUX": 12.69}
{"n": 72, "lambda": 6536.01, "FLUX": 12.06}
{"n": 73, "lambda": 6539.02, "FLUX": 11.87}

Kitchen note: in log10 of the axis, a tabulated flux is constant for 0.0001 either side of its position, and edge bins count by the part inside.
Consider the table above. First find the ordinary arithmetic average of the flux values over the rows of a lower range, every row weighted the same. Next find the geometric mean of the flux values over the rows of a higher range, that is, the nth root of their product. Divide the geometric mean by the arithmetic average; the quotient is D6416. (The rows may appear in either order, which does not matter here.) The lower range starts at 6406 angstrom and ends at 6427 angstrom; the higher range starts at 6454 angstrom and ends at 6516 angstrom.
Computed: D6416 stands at 1.013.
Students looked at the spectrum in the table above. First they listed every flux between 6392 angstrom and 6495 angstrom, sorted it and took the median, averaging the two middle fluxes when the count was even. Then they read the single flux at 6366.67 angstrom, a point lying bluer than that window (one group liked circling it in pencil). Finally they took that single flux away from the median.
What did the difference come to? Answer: 1.0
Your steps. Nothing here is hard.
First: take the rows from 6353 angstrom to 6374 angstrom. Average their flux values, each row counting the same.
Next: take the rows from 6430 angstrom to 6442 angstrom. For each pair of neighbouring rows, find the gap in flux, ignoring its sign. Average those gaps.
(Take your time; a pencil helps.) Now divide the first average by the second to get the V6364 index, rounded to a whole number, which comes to 174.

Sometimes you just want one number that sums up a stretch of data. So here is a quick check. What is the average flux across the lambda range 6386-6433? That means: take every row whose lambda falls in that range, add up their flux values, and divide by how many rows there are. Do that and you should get 12.5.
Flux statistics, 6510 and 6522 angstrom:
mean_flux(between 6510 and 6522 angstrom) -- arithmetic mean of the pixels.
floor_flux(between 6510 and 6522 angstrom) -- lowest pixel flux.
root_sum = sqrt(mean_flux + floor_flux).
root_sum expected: 5.10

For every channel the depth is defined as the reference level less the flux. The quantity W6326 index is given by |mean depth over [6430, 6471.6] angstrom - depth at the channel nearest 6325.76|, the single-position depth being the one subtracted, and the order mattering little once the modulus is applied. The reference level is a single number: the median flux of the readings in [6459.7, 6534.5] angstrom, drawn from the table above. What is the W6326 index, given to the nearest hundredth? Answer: 1.86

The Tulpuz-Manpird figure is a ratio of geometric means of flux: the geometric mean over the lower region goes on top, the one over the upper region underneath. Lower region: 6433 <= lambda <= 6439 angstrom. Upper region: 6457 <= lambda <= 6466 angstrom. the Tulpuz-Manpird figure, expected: 1.060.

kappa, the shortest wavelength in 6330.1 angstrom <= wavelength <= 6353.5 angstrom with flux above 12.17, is 6334.50 angstrom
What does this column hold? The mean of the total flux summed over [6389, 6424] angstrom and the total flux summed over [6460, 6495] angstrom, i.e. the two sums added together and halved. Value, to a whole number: 151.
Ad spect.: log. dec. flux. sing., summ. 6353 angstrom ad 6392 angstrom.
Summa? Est 14.0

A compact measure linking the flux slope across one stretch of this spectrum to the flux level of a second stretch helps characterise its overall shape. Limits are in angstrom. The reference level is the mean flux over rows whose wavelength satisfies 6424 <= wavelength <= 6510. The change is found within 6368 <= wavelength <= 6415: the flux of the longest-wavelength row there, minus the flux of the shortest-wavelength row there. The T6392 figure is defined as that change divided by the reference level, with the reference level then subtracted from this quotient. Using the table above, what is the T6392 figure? -12.63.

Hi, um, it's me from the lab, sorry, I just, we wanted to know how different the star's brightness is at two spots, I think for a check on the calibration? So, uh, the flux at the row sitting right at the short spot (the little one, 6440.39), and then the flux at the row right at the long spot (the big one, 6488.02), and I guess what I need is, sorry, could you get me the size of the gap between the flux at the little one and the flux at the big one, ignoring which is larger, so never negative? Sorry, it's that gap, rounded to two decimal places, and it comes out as 0.81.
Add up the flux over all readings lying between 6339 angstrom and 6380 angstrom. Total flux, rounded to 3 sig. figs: 165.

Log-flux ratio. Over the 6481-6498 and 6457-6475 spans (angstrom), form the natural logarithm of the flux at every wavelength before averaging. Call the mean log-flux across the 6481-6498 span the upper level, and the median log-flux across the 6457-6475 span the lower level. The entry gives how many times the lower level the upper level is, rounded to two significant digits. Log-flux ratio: 0.99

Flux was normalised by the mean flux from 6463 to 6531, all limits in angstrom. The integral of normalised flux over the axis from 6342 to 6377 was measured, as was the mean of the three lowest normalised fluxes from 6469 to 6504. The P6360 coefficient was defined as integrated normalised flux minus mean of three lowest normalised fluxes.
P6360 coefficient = 31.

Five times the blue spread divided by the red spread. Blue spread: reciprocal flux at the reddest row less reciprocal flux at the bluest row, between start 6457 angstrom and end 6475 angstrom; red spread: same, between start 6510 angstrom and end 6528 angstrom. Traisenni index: -12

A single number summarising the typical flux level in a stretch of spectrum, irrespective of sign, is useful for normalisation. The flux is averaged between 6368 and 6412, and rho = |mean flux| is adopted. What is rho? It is 12.3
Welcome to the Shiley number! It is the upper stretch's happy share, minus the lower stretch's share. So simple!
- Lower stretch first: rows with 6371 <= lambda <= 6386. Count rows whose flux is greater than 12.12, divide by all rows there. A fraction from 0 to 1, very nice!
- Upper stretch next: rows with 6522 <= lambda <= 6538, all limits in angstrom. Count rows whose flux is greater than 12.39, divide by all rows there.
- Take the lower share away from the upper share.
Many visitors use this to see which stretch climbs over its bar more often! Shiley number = -0.20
